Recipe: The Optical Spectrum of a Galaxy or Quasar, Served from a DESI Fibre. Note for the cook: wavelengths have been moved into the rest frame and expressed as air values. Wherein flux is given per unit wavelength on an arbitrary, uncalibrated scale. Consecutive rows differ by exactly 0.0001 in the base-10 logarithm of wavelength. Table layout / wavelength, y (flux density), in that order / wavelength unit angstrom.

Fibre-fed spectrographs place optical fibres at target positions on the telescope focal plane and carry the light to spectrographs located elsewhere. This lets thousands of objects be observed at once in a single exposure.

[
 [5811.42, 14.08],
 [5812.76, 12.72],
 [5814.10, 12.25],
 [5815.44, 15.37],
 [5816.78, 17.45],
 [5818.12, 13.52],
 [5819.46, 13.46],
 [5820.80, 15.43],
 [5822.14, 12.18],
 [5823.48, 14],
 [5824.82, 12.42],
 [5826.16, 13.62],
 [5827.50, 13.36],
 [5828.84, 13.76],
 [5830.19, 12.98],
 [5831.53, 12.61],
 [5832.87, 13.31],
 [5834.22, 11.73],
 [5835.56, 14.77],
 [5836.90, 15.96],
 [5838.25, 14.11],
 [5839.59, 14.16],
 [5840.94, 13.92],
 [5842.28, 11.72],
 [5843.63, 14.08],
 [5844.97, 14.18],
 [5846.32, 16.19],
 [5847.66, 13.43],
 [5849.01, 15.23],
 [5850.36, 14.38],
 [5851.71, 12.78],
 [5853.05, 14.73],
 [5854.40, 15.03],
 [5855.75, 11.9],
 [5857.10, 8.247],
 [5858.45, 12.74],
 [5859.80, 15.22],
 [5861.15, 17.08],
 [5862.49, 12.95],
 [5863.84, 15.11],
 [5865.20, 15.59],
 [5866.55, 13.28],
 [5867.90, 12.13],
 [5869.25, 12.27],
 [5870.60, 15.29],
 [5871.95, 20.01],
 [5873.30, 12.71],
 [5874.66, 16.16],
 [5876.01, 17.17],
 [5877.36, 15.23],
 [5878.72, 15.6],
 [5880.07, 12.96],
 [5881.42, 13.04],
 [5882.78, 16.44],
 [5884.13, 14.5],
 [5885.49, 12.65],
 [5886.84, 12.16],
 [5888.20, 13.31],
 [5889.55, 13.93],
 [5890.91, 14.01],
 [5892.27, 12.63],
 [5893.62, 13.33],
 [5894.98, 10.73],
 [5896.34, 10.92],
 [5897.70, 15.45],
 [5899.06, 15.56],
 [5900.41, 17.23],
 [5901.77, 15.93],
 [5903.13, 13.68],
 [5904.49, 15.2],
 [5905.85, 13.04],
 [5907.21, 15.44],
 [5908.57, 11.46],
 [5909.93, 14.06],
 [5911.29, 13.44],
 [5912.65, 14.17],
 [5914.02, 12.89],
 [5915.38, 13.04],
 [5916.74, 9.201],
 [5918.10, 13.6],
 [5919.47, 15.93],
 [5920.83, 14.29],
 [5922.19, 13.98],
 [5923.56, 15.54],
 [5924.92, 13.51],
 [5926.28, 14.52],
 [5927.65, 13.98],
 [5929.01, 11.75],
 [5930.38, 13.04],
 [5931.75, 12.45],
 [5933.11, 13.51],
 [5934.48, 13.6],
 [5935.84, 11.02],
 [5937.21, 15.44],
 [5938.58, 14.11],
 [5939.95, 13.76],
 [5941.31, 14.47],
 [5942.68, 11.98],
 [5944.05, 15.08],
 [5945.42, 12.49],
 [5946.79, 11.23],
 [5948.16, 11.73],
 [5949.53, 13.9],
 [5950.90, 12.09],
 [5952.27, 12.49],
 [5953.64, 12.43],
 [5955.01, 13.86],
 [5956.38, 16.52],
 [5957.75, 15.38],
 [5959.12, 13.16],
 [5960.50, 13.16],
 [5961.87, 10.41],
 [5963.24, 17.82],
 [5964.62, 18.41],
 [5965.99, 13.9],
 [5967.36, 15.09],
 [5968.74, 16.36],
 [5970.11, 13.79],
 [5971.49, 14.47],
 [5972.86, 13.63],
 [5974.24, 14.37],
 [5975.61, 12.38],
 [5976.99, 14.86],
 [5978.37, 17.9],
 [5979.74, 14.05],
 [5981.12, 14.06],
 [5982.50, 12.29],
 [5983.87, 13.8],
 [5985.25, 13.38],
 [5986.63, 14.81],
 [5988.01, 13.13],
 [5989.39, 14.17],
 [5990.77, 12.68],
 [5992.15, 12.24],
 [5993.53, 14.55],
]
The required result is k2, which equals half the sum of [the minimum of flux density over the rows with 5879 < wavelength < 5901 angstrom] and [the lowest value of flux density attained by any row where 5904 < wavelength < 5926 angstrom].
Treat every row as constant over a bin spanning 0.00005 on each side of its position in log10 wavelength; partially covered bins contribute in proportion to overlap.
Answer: 10.0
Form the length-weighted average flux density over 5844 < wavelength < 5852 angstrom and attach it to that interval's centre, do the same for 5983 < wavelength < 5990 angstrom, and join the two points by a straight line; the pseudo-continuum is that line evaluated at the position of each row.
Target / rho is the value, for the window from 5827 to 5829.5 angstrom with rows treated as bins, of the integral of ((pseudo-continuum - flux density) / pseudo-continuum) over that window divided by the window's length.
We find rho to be 0.06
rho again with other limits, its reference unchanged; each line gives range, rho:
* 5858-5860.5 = 0.02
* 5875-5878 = -0.13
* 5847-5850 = 0.01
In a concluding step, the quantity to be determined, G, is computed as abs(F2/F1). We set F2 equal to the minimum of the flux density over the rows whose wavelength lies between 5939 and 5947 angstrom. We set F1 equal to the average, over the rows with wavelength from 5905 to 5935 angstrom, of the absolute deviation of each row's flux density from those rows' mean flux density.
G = 11.3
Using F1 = 1.0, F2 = 11.23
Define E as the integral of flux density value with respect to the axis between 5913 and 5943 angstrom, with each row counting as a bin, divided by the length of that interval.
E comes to 13.5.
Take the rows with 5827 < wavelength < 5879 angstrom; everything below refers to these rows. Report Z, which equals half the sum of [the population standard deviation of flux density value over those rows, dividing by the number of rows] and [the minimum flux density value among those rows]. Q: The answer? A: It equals 5.1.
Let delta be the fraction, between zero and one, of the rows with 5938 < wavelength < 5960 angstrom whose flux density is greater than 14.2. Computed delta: 0.25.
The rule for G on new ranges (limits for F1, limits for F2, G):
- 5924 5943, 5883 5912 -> 11.4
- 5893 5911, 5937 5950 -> 6.7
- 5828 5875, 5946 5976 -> 7.2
